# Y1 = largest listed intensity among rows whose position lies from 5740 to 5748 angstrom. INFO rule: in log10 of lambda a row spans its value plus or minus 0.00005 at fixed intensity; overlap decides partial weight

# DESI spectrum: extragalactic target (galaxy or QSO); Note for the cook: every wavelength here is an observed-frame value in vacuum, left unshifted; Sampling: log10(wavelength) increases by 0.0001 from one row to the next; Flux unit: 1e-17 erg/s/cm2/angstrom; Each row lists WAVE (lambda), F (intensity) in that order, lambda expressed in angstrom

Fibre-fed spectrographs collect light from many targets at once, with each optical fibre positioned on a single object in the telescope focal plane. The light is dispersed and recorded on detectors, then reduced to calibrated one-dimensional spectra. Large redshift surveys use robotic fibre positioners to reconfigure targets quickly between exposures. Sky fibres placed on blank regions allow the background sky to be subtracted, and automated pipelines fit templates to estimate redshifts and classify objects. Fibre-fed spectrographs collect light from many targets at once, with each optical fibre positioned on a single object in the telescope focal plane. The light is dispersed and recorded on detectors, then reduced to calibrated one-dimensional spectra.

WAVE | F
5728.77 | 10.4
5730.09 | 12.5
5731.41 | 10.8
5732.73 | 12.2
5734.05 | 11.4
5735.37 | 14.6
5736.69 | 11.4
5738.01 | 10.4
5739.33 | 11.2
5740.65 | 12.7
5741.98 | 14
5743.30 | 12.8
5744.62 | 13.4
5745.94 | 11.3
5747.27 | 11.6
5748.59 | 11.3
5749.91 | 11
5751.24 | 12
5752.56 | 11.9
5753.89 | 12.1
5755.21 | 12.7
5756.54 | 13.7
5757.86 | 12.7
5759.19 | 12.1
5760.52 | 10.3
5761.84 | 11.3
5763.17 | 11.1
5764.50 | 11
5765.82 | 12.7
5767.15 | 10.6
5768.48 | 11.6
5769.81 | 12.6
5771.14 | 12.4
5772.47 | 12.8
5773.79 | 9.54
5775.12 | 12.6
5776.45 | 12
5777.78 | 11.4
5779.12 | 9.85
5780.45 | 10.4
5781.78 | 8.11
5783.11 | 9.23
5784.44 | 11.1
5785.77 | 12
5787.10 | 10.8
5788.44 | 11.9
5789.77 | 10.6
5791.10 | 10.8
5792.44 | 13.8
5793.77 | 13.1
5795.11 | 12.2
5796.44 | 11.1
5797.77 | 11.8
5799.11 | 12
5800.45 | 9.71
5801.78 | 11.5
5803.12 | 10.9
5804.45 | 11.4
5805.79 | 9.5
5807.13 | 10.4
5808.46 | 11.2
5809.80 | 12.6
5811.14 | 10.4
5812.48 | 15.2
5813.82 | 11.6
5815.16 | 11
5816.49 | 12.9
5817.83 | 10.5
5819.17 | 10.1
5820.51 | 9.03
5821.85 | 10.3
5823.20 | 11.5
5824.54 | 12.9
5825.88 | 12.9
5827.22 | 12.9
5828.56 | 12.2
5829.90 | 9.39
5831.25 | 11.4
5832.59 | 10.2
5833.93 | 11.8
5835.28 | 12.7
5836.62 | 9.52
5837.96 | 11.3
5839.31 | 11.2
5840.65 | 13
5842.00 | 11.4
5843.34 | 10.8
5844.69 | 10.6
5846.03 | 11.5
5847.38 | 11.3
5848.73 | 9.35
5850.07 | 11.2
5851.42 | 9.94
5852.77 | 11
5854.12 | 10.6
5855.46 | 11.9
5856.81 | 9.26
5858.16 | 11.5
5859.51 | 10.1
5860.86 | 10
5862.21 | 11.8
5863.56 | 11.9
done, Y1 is 14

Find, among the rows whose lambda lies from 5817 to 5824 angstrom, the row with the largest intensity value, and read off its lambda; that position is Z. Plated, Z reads 5823.20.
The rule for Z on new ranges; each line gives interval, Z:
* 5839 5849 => 5840.65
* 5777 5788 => 5785.77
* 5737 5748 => 5741.98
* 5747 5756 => 5755.21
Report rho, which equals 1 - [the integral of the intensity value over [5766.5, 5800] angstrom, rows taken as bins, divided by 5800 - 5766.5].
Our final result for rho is -10.4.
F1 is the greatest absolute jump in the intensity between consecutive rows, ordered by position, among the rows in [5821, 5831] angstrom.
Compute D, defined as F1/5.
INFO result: 0.56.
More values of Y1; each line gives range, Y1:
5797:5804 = 12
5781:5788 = 12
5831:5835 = 11.8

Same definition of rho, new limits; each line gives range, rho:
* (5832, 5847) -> -10.3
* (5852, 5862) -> -9.7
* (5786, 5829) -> -10.5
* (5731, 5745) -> -11.3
